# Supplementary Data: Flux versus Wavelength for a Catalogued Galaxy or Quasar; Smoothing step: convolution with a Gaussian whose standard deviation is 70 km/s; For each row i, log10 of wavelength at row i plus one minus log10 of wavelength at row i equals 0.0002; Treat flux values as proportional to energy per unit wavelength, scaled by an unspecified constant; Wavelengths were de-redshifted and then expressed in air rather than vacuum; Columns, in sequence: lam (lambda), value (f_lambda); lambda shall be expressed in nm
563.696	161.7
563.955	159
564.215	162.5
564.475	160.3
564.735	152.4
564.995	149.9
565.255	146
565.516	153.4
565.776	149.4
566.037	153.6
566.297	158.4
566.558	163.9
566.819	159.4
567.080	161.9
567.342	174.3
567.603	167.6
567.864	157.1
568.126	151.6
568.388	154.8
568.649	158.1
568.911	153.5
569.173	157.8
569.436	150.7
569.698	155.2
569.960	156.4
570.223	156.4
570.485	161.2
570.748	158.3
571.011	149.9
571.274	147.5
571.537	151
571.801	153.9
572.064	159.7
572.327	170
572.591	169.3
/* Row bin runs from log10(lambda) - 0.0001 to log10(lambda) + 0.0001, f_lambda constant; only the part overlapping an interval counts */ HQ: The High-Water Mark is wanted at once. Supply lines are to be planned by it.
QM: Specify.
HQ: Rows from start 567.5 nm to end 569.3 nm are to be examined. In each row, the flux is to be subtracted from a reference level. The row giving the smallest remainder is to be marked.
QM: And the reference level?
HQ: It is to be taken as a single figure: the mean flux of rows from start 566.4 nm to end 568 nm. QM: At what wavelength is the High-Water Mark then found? 567.603 nm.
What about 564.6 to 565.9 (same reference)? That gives 565.516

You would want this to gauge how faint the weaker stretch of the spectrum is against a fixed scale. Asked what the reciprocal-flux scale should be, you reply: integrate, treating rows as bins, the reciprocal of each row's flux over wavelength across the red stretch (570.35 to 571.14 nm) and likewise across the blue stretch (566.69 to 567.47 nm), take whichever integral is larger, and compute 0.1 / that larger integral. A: 19.8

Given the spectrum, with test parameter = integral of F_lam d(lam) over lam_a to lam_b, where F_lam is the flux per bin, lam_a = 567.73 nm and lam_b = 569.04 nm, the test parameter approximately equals 203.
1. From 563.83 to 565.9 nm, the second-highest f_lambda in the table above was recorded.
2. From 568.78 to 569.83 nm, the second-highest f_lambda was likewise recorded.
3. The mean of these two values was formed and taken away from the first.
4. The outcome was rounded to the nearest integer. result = 3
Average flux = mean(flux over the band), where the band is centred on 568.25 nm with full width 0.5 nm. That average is 153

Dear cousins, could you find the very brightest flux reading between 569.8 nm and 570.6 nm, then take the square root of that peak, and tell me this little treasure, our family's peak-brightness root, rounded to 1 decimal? 12.7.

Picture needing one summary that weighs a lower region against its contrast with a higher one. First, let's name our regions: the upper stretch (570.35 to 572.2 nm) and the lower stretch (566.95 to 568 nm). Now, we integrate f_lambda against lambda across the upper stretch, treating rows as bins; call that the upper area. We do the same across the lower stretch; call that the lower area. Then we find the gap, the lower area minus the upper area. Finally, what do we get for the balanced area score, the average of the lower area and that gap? 30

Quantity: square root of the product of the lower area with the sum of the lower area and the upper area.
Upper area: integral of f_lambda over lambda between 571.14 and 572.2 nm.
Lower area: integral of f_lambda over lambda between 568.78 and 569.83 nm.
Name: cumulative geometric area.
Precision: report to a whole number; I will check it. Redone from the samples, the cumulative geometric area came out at 229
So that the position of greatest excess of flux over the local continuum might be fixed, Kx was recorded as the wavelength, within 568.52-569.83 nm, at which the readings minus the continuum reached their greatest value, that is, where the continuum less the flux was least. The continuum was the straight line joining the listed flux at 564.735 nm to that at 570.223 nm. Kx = 568.649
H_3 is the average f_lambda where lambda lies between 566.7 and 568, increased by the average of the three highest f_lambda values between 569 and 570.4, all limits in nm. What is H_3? 321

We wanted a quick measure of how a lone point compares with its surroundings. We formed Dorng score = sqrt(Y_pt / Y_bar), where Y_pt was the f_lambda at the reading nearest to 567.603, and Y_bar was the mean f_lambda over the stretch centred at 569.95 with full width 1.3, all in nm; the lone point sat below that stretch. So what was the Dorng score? 1.04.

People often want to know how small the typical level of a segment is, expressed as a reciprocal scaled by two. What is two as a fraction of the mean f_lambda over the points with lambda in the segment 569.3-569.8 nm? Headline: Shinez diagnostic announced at 0.0131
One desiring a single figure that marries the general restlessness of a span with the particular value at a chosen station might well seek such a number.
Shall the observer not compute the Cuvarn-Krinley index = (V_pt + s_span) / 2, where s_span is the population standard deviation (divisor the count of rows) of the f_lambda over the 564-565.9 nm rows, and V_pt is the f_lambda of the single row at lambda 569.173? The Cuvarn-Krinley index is 81.7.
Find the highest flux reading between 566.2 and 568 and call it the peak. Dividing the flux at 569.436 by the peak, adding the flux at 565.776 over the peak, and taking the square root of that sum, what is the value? 1.312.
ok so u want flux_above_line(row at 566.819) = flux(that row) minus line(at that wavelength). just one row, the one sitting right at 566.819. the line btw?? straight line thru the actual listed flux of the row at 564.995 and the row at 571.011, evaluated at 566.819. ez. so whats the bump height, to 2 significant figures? 9.5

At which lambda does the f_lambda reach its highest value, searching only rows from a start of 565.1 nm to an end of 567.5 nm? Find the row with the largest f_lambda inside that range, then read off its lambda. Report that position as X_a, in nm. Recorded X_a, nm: 567.342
